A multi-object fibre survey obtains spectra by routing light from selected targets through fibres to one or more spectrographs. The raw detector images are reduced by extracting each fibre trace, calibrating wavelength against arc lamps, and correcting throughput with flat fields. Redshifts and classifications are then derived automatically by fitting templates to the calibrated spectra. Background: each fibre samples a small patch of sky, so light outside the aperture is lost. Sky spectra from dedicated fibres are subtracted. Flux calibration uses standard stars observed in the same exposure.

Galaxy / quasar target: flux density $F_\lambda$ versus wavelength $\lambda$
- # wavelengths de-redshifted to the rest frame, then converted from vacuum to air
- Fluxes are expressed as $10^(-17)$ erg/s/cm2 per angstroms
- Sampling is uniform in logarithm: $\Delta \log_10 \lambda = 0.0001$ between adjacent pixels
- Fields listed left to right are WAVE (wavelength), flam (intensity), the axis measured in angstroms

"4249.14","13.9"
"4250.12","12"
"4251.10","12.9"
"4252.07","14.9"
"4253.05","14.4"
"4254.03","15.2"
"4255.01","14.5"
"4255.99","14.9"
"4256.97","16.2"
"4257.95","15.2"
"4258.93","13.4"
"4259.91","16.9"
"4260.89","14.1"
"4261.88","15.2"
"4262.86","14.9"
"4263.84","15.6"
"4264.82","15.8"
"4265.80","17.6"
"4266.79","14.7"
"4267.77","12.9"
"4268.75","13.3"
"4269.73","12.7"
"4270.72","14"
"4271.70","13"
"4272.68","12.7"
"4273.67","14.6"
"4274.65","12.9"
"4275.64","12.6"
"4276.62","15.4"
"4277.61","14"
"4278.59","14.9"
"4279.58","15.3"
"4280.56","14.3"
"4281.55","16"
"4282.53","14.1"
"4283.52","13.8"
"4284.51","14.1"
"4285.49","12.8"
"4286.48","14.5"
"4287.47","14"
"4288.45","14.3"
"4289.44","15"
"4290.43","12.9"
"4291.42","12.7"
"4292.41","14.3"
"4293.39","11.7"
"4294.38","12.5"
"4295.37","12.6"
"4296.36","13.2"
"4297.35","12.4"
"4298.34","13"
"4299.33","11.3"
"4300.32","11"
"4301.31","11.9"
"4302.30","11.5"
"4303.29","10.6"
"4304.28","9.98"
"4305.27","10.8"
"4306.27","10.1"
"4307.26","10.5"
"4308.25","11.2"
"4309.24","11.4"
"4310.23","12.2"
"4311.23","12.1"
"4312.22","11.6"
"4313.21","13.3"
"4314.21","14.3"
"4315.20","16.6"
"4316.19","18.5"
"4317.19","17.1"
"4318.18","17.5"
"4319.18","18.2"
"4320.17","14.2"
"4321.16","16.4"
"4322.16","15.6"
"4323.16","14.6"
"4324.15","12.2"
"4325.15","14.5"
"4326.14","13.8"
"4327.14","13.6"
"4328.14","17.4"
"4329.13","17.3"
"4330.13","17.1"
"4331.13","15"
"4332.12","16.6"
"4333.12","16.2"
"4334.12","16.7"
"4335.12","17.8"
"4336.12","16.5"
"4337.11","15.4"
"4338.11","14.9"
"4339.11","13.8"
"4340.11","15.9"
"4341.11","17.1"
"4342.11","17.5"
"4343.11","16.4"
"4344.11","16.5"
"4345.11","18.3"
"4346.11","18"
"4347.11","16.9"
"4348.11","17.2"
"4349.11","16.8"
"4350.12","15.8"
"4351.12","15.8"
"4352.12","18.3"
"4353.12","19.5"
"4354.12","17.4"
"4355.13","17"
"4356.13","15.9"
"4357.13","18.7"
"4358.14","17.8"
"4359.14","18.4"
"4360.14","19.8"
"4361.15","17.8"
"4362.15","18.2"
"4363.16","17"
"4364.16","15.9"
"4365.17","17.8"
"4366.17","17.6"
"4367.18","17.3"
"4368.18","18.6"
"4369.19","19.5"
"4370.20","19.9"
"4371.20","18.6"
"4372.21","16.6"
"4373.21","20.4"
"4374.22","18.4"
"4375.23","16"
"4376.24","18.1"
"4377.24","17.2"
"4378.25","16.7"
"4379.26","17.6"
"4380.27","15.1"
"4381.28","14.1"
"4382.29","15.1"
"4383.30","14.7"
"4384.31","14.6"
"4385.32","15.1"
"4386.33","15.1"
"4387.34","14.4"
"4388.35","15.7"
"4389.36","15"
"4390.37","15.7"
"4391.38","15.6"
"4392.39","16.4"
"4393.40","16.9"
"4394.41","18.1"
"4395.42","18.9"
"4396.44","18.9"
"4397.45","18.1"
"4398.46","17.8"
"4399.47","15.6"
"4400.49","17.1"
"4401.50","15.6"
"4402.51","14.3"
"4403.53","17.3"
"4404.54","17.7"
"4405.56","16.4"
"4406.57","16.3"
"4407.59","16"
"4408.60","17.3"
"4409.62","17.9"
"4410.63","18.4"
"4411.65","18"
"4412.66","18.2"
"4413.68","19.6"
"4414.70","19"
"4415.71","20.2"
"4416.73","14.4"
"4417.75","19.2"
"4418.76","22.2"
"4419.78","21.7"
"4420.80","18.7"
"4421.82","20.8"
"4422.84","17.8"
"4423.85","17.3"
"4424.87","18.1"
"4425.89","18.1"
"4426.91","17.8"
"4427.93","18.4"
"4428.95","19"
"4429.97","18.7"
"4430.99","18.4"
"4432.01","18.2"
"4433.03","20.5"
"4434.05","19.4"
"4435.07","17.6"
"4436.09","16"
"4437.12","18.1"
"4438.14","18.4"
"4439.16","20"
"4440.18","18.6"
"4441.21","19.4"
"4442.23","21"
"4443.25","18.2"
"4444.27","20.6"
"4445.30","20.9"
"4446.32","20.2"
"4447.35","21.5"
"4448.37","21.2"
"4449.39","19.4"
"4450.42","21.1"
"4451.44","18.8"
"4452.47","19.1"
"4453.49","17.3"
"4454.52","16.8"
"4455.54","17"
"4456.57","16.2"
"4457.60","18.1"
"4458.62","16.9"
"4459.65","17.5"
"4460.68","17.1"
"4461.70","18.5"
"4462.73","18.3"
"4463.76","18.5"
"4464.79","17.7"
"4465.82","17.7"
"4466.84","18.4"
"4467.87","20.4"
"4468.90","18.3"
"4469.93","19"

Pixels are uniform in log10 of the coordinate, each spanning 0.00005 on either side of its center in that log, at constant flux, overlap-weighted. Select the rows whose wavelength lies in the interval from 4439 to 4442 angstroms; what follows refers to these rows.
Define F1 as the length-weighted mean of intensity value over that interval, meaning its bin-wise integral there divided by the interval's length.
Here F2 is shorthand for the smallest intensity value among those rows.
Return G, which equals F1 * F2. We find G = 361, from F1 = 19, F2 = 18.6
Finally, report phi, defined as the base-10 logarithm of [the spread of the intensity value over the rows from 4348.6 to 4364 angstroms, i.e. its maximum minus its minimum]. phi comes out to 0.60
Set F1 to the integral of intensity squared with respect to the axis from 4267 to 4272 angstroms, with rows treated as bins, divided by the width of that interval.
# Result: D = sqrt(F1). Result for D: 13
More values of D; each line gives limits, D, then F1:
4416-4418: 17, 290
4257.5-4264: 15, 226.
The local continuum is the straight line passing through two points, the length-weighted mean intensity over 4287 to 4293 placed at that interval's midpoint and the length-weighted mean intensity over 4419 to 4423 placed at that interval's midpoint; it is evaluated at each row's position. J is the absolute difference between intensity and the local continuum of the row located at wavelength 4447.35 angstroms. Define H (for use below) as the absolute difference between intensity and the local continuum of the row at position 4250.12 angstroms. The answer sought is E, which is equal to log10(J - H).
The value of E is -0.8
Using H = 0.0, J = 0.2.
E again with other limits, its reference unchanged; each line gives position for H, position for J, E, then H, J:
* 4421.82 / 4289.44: -0.3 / 0.7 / 1.2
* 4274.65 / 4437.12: 0.4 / 0.2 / 2.7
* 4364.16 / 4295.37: -1.3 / 1.5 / 1.5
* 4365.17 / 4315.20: 0.1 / 0.4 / 1.6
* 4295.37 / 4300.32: 0.3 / 1.5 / 3.3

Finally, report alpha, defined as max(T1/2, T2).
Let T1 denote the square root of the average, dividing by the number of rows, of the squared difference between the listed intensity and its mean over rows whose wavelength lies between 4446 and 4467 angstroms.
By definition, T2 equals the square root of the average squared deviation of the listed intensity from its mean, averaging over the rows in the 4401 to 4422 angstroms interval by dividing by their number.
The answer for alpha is 2.1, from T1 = 1.5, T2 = 2.1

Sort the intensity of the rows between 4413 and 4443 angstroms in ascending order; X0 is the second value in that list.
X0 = 16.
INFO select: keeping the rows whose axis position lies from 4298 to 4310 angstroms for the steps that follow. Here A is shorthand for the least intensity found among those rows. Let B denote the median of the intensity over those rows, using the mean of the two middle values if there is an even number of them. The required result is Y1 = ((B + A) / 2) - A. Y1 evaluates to 0.6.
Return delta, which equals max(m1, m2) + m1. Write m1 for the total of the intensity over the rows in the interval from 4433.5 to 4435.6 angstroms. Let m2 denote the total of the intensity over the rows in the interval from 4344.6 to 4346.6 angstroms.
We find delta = 74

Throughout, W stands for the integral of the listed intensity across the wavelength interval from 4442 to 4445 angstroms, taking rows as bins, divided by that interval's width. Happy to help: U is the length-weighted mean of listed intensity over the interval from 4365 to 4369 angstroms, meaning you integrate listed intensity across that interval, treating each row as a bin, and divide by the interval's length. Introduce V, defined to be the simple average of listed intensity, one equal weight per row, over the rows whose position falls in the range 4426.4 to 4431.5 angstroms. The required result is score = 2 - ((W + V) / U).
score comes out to -0.1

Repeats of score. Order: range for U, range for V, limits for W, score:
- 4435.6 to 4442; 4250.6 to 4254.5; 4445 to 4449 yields 0.1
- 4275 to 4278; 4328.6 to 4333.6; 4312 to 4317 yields -0.3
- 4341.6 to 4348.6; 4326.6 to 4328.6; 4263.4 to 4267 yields 0.2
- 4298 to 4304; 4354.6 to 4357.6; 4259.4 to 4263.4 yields -0.8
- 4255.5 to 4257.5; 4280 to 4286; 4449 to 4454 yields -0.1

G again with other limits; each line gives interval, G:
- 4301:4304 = 119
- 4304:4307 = 103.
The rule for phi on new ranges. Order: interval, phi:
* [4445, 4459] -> 0.72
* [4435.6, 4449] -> 0.74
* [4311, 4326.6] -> 0.84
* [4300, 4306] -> 0.28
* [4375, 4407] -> 0.68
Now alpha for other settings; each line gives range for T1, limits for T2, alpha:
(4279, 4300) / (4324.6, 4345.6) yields 1.4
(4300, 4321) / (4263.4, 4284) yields 1.4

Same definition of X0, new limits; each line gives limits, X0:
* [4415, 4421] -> 18.7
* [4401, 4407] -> 15.6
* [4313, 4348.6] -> 13.3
